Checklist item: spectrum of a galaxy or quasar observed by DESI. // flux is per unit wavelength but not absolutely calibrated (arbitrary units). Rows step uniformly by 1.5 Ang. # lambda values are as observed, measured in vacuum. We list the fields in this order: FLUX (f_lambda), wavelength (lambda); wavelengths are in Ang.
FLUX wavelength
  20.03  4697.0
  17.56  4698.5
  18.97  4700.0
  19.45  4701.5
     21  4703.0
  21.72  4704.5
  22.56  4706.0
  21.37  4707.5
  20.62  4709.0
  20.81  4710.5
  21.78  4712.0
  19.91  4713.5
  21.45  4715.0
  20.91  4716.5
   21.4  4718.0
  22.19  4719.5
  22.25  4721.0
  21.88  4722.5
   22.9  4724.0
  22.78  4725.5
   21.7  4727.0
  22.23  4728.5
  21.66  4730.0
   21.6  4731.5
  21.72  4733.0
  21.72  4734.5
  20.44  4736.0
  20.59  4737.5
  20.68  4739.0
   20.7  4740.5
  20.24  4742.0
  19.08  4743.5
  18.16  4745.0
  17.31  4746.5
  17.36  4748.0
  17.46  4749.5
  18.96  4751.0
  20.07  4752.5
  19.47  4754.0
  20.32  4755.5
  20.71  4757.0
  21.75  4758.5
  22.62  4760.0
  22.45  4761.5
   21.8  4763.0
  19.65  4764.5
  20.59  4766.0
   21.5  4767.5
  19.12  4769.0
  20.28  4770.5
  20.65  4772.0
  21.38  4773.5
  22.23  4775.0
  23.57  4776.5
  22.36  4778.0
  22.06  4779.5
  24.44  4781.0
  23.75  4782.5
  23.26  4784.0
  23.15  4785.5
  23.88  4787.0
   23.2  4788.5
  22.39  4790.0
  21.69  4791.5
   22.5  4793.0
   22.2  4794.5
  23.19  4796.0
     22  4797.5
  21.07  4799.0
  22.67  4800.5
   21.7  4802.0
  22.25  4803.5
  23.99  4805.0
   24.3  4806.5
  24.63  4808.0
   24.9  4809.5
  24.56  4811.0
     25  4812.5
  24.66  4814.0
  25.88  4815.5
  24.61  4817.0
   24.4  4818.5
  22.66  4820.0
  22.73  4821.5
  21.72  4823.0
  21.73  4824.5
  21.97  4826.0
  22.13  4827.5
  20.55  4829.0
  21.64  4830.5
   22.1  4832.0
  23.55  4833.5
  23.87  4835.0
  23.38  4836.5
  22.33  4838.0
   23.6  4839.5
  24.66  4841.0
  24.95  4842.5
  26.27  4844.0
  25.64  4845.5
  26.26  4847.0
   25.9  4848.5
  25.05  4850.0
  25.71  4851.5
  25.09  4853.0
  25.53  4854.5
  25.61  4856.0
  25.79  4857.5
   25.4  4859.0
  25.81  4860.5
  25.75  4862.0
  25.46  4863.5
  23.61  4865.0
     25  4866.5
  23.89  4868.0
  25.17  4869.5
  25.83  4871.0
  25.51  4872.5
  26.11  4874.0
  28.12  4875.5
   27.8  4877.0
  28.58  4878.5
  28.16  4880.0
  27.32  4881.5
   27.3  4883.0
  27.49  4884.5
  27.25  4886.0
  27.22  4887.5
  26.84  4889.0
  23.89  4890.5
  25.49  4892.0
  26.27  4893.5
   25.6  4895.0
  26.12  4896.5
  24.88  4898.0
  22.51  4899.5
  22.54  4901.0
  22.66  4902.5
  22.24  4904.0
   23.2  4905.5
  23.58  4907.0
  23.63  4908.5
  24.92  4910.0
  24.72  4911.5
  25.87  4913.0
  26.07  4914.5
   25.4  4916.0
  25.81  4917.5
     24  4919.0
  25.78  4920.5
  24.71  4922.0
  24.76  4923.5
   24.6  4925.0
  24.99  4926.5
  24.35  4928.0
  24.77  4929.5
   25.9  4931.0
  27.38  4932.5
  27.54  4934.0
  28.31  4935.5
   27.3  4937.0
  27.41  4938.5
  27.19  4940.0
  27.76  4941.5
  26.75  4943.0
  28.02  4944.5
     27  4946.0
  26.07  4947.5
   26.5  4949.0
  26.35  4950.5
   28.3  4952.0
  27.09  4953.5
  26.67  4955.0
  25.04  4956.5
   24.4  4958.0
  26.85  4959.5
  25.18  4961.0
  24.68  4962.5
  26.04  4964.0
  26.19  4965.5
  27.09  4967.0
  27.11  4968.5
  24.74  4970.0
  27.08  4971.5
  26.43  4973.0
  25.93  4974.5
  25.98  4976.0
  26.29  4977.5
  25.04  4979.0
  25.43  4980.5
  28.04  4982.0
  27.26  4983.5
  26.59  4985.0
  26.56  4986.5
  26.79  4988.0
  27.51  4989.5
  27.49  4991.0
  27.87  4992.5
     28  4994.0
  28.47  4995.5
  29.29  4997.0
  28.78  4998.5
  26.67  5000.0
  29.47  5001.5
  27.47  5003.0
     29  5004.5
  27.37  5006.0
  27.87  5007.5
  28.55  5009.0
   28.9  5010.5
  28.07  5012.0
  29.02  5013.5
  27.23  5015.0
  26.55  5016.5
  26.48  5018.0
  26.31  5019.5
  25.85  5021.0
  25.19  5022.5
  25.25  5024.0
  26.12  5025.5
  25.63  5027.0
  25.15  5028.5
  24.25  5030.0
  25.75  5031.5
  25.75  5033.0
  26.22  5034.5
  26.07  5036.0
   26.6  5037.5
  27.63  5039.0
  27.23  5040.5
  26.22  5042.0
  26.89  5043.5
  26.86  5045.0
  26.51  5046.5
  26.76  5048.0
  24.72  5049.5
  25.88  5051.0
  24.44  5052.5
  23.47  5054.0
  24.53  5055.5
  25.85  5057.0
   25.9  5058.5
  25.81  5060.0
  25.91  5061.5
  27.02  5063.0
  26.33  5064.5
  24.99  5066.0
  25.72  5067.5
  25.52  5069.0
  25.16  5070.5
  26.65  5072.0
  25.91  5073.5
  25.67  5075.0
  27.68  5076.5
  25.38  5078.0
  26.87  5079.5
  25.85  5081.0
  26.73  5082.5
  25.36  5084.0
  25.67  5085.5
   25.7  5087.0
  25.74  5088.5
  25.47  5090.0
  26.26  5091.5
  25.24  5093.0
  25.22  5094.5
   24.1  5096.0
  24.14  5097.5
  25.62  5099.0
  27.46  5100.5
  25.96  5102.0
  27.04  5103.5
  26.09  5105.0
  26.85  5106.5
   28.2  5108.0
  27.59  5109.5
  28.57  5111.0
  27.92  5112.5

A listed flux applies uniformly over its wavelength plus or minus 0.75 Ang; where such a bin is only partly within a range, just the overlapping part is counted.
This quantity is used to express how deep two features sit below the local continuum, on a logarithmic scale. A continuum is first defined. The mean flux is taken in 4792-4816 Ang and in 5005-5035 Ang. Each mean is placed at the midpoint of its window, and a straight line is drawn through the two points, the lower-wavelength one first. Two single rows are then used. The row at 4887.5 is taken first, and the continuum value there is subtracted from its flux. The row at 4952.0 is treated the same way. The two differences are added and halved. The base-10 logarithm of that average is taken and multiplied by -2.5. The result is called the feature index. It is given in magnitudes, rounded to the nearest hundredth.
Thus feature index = -1.05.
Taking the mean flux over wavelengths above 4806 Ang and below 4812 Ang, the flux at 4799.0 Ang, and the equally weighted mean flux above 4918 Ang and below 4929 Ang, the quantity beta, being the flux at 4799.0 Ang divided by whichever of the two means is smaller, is 0.86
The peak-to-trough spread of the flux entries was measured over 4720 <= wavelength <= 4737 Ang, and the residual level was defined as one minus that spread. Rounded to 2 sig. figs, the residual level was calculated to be -1.5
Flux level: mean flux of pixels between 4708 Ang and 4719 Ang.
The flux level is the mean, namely 21.0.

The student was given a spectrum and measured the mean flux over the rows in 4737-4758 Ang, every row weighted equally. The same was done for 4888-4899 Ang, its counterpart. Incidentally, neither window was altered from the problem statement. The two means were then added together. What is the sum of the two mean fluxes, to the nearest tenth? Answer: 44.9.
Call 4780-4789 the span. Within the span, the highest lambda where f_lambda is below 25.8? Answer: 4788.5 Ang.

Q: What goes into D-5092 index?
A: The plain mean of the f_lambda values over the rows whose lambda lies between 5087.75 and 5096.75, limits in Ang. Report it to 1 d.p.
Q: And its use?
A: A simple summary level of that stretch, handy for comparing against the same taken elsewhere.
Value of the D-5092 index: 25.3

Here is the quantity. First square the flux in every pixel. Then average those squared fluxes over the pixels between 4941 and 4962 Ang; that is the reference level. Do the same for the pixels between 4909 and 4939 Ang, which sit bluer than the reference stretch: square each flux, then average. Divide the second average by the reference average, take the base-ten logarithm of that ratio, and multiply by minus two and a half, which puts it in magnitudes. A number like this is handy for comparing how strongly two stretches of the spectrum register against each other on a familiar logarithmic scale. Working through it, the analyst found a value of 0.069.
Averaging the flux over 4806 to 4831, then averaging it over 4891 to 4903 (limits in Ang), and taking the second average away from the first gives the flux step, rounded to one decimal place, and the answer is -1.1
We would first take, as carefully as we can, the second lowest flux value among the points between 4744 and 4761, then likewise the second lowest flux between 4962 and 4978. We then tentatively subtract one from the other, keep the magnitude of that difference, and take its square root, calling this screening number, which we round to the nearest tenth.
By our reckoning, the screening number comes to 2.7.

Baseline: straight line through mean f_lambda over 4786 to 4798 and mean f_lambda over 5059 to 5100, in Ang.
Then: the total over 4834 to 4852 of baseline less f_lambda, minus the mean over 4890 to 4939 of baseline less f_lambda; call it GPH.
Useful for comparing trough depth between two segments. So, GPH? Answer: -18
